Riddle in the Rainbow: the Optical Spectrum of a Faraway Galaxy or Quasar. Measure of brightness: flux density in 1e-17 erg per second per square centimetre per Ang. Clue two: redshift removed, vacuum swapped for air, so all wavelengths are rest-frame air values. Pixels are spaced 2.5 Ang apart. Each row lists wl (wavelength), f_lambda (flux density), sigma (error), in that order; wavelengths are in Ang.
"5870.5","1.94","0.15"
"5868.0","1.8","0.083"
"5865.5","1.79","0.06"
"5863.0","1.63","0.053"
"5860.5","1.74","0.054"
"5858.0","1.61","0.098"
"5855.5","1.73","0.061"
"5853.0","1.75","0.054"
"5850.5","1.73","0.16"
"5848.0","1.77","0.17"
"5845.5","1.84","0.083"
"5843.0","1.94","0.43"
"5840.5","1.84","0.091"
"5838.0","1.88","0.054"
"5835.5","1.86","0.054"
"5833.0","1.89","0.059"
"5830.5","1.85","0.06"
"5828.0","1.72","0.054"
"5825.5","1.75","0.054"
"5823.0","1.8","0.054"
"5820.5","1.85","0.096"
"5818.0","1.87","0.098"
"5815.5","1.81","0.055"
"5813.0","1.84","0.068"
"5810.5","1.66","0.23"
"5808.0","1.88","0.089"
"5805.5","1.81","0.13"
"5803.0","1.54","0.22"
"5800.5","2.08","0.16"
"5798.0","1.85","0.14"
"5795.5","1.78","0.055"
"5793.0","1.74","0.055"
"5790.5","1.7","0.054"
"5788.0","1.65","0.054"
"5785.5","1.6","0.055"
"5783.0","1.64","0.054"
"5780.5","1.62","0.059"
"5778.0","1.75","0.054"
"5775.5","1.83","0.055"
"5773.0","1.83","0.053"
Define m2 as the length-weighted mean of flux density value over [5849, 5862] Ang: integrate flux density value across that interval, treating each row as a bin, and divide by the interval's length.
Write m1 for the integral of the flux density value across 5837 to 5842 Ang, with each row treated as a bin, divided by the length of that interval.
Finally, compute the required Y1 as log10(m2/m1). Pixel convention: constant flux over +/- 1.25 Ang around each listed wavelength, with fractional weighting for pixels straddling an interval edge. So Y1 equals -0.037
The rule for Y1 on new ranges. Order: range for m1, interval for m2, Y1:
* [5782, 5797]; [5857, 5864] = -0.007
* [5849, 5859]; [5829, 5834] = 0.037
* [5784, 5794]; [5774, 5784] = 0.011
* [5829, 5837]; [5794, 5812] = -0.015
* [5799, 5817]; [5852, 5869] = -0.021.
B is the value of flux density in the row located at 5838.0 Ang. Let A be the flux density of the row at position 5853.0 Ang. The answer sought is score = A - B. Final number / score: -0.13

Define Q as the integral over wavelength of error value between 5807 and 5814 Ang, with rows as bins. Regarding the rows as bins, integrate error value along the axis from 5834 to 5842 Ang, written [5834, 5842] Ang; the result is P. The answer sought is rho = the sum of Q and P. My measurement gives 1.55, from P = 0.6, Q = 0.9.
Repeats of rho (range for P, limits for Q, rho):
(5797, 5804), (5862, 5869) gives 1.67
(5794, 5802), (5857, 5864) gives 1.43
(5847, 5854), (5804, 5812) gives 2.10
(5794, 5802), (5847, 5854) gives 1.86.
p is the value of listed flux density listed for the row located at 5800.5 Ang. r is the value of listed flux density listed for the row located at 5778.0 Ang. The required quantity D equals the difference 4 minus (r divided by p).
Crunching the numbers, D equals 3.16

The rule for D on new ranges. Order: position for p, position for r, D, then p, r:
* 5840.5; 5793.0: 3.05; 1.84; 1.74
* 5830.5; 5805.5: 3.02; 1.85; 1.81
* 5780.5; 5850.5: 2.93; 1.62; 1.73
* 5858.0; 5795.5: 2.89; 1.61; 1.78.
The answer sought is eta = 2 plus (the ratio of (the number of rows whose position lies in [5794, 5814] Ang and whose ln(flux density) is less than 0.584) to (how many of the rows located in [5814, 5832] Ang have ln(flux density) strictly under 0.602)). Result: 2.75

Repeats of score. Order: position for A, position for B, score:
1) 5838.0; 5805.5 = 0.07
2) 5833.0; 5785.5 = 0.29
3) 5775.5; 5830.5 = -0.02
